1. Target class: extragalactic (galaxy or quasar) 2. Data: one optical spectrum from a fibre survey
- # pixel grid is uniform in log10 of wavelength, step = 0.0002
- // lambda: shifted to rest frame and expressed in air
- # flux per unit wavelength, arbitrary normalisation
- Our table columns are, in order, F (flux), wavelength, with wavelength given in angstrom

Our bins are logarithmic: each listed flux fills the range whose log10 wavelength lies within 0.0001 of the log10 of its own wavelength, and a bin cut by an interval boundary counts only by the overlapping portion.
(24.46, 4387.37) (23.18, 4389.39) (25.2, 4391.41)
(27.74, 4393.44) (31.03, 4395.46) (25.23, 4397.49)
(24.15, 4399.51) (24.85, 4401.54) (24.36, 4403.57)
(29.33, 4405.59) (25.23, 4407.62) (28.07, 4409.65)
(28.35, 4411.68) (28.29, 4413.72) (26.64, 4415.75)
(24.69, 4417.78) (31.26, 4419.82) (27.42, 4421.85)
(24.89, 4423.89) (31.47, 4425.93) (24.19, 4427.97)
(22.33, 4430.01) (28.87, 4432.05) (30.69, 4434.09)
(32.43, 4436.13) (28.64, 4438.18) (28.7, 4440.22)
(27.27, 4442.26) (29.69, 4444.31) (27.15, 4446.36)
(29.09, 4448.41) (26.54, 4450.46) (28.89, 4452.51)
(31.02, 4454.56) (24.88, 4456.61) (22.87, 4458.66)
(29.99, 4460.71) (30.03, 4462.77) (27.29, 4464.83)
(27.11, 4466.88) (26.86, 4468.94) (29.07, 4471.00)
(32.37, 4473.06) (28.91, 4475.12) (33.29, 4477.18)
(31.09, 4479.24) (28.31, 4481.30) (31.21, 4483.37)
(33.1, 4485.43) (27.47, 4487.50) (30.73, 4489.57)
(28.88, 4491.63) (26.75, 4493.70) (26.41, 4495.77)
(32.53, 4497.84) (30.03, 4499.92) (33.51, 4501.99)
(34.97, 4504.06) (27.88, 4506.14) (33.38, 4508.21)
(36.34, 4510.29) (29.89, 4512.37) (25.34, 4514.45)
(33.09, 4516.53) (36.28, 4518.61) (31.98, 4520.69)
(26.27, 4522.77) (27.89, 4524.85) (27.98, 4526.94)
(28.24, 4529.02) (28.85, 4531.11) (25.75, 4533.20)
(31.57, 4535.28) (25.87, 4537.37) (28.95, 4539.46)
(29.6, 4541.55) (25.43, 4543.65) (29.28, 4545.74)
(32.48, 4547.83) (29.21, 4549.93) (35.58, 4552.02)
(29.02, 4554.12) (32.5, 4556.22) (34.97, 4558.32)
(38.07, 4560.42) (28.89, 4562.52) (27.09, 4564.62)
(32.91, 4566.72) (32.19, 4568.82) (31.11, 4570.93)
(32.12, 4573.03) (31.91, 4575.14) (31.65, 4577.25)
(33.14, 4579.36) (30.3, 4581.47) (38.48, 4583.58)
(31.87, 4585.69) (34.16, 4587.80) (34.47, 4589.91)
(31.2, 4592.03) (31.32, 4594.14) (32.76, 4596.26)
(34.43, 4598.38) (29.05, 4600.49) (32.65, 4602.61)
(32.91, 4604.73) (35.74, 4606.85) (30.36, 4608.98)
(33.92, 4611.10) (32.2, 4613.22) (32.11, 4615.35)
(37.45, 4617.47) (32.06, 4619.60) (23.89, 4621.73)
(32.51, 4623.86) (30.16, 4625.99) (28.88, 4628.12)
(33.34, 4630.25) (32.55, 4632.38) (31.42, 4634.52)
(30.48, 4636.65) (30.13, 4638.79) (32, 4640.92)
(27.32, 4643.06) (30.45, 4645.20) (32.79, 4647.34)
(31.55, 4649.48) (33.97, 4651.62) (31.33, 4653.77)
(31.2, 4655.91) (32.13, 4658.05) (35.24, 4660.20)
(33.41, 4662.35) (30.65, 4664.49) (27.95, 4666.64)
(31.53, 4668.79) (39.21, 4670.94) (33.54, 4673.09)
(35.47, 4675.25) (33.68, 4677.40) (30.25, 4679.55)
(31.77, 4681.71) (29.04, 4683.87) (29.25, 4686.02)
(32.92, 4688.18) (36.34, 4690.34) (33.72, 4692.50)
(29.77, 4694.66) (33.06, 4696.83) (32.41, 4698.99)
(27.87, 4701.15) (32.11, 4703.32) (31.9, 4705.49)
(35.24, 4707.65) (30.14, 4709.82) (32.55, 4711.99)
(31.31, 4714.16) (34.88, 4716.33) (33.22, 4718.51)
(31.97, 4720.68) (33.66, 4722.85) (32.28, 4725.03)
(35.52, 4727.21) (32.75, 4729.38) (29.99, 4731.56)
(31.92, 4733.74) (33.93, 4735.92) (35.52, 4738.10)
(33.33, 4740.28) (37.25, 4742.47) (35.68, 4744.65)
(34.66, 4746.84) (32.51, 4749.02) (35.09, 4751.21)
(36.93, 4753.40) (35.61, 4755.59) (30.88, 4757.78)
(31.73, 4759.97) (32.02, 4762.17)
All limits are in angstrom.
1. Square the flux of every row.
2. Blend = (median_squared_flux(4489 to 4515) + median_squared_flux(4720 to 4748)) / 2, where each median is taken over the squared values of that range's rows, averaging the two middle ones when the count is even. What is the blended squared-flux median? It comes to 1017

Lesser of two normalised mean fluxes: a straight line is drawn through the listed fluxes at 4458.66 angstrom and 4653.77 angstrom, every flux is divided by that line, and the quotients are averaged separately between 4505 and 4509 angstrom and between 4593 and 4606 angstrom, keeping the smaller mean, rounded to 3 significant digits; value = 1.11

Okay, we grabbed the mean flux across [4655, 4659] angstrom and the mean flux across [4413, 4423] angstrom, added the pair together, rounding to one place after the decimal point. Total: 59.3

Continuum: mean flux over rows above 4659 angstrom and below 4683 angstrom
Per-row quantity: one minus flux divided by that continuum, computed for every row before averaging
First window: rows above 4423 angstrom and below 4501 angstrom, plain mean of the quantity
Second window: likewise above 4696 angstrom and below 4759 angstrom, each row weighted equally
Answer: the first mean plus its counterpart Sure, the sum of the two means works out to 0.12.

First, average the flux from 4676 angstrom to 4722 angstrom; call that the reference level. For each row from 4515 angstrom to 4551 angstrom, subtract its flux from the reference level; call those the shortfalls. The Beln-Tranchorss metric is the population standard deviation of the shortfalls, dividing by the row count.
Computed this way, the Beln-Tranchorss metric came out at 2.9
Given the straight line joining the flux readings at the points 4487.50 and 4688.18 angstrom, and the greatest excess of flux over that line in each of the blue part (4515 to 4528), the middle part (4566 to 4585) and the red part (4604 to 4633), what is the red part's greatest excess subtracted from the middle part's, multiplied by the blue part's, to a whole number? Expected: 16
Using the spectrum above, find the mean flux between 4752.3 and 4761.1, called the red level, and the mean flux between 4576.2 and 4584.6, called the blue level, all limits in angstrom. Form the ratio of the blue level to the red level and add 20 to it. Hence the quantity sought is 21.0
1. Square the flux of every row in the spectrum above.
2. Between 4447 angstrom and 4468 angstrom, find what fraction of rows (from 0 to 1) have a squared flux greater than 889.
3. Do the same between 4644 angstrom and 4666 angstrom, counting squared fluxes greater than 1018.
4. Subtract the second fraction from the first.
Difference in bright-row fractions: -0.200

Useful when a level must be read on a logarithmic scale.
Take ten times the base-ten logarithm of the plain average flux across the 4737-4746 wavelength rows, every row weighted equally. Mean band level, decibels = 15.5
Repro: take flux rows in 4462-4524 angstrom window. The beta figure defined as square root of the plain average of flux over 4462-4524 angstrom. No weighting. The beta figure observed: 5.51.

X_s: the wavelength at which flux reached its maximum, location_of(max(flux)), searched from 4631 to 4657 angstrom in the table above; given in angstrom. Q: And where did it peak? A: 4651.62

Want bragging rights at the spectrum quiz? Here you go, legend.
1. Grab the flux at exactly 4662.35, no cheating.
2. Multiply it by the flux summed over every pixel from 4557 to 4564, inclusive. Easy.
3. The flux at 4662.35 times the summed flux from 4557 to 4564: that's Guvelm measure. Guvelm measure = 3405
